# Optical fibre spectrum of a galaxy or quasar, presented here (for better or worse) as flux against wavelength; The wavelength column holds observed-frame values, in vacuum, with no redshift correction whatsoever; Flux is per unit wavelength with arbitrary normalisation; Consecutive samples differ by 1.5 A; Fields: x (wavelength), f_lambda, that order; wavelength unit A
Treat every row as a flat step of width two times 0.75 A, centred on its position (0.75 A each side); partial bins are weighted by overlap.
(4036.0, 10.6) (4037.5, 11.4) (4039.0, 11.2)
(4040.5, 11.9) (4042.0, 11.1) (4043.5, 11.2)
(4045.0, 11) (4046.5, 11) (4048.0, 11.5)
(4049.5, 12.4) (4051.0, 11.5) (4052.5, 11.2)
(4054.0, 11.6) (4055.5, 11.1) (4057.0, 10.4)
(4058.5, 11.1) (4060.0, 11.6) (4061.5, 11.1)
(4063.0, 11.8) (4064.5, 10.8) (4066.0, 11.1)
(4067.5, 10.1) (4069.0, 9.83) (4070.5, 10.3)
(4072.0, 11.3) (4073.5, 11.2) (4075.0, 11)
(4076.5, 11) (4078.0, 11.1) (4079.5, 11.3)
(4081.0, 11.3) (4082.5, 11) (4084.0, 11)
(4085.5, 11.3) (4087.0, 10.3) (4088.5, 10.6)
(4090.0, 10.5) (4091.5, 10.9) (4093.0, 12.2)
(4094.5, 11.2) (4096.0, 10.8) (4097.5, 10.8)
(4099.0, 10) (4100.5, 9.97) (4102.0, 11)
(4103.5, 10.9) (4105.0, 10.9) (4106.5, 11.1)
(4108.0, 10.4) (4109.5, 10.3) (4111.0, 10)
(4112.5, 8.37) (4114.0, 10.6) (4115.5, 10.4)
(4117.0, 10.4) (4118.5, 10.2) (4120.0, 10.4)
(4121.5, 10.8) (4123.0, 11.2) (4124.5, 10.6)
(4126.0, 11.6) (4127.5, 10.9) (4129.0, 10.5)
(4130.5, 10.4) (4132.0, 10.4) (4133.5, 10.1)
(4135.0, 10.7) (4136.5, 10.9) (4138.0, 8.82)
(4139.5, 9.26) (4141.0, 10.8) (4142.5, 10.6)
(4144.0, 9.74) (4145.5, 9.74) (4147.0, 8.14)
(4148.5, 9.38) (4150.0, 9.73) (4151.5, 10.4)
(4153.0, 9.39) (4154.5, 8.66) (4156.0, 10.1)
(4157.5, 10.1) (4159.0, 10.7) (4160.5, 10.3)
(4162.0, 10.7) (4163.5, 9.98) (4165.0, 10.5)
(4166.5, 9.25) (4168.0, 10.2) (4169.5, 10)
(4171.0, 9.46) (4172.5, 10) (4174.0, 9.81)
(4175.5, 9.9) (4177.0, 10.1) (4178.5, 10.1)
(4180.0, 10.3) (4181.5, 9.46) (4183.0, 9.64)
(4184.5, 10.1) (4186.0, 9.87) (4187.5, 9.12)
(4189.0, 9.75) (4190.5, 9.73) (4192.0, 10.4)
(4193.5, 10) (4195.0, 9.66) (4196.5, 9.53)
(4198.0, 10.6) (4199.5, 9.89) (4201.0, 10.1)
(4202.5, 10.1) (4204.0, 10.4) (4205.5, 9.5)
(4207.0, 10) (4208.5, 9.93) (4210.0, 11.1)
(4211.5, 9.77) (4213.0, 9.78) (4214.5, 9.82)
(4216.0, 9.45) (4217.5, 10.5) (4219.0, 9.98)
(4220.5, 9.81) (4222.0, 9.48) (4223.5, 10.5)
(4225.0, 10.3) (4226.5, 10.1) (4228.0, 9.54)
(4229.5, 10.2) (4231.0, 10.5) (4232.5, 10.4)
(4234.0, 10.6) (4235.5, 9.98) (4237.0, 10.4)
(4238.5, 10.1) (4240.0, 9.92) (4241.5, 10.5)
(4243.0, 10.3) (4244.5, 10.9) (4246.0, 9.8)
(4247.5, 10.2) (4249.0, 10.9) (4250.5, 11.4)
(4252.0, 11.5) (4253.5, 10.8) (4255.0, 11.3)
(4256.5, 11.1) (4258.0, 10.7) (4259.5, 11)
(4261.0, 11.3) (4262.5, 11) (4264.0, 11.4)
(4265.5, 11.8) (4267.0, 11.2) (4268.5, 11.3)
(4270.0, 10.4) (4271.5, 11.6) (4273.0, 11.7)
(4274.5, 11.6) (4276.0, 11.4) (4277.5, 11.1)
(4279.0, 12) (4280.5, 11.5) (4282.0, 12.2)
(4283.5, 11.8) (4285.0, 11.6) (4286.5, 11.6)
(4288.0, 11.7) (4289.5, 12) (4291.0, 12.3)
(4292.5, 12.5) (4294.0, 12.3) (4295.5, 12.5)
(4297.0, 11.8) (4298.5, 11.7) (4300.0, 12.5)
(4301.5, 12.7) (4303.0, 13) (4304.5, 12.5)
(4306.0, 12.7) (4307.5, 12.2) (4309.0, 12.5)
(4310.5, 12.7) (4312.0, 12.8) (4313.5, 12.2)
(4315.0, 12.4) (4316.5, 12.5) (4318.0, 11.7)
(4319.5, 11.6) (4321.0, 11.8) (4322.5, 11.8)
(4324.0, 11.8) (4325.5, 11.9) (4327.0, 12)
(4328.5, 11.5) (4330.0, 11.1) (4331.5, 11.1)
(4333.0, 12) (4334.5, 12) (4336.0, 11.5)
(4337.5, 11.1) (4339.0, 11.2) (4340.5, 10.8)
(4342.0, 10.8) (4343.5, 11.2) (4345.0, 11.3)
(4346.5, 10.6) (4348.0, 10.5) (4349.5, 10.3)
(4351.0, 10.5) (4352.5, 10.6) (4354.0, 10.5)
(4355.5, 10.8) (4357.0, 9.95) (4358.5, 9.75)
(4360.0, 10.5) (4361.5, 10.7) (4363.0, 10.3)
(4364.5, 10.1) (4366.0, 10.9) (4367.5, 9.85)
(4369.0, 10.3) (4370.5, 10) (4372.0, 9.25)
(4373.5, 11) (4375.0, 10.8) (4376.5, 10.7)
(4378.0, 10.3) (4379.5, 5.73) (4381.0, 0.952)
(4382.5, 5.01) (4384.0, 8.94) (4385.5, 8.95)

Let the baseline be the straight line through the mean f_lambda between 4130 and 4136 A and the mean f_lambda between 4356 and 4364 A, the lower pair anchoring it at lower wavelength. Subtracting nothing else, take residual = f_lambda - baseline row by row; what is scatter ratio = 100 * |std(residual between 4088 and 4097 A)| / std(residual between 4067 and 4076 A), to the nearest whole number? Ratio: 100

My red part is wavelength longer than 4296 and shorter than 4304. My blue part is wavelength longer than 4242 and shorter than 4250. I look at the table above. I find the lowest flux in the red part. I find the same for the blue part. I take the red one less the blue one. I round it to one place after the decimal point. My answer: 1.9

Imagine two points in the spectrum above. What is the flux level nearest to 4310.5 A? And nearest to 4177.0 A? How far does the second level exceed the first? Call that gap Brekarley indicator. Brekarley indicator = -2.6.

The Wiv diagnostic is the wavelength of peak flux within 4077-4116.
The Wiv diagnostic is 4093.0 A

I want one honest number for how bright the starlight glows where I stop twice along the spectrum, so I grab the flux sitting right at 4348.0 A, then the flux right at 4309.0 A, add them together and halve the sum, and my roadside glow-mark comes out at 11.5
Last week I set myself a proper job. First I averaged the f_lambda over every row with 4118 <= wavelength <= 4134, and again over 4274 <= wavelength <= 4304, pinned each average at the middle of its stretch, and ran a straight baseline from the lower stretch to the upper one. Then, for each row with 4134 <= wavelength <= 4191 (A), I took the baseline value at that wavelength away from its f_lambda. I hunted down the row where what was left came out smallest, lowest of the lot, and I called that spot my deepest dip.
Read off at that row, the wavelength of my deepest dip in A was 4147.0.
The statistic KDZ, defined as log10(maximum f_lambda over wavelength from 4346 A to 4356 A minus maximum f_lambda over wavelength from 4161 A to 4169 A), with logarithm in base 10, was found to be -1.0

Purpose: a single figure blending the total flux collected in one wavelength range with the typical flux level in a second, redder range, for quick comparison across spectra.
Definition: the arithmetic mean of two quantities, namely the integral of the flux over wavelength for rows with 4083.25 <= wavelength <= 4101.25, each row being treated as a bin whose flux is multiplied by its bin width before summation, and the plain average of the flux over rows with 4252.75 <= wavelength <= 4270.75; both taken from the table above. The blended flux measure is 103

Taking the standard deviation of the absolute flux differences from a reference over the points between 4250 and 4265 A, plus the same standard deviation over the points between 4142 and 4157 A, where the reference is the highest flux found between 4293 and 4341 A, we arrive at 1.0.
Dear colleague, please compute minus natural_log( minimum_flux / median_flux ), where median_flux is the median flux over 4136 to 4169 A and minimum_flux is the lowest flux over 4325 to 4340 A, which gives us -0.10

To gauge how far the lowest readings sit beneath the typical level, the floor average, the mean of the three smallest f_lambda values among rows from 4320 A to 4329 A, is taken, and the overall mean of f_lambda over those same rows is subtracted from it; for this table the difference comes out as -0.10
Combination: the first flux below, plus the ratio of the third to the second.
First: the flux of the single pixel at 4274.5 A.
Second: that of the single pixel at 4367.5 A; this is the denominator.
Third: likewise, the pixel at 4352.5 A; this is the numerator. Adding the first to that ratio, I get 12.7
